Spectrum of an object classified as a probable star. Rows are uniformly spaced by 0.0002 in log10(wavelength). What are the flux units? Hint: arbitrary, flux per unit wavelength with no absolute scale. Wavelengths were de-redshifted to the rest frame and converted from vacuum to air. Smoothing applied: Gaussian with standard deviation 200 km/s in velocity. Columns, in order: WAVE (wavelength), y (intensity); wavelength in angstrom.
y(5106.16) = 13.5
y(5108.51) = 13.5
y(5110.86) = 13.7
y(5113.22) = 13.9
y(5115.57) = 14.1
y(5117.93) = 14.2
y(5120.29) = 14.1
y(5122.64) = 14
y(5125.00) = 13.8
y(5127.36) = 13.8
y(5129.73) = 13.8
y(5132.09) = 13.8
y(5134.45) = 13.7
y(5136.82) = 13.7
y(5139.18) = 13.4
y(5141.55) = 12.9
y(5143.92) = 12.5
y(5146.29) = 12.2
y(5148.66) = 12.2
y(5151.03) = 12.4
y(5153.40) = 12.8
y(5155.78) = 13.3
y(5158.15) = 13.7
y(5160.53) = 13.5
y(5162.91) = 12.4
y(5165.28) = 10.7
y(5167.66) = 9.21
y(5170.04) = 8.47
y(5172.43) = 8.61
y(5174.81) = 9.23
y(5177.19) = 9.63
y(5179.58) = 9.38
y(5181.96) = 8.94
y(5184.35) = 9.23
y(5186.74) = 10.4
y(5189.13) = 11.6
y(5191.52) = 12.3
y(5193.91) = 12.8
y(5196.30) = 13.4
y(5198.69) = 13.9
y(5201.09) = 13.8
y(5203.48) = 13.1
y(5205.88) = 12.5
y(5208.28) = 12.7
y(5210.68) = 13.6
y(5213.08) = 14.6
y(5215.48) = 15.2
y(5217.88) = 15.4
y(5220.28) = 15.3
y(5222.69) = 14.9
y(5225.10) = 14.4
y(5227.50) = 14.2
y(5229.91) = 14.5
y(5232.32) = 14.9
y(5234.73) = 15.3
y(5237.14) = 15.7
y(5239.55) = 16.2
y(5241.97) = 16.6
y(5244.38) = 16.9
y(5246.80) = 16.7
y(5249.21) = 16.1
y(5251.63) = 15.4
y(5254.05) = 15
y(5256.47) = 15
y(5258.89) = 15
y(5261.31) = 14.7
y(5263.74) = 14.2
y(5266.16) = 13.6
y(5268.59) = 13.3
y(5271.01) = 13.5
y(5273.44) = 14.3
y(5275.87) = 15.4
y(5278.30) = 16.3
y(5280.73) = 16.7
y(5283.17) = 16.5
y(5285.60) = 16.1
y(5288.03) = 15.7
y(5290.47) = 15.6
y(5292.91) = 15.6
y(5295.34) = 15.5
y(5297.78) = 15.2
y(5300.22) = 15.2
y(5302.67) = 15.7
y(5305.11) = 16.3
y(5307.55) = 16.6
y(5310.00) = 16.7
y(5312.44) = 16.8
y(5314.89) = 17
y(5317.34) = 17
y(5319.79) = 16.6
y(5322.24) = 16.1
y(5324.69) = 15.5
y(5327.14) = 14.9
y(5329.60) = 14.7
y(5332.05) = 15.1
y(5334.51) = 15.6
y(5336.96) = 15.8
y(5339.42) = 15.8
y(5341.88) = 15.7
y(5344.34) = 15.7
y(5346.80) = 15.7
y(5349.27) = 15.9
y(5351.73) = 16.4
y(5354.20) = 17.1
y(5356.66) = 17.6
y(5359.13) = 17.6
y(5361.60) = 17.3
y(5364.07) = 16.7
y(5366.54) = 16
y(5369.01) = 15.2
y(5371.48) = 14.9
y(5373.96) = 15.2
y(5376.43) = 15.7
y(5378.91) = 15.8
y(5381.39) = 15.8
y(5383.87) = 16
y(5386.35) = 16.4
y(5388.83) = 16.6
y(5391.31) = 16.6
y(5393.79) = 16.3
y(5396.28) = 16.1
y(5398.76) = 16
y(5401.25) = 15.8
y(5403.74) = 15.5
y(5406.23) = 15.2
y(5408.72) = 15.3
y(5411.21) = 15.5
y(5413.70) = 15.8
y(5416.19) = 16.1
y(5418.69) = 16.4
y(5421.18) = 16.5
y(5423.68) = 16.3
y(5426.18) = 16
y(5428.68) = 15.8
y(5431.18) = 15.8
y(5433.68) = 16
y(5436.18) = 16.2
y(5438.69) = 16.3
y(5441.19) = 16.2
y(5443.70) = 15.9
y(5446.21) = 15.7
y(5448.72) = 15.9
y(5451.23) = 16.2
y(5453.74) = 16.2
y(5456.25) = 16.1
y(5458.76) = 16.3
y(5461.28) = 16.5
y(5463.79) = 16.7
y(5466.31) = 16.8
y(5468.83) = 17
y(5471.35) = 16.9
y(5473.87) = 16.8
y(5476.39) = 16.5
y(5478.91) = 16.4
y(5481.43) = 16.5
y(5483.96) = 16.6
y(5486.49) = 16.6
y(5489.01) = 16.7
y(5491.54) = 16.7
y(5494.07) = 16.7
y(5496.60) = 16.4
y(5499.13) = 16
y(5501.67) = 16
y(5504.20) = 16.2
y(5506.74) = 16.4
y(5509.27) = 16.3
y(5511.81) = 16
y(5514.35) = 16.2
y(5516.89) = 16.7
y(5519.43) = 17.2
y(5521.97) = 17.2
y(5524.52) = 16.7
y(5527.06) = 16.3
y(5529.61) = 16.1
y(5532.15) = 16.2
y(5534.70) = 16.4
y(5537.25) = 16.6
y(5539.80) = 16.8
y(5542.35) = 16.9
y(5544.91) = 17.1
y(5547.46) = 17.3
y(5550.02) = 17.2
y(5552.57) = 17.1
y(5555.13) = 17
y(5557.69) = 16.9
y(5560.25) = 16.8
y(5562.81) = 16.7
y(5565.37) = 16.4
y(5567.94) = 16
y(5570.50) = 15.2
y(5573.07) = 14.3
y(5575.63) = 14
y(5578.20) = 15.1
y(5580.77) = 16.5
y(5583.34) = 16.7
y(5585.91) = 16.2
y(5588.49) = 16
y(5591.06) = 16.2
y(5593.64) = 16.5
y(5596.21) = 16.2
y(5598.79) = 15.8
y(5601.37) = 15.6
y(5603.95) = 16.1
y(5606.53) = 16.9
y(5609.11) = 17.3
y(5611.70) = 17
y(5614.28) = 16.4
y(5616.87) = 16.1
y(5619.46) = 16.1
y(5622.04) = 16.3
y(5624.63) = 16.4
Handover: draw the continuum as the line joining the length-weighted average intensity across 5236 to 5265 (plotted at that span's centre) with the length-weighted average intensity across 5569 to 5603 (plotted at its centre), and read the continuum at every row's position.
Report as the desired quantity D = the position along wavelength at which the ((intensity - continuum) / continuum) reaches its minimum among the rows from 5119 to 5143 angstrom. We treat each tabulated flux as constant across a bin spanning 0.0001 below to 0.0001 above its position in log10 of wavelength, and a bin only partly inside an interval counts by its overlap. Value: 5141.55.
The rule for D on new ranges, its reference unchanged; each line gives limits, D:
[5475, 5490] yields 5478.91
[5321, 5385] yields 5329.60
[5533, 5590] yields 5575.63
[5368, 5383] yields 5371.48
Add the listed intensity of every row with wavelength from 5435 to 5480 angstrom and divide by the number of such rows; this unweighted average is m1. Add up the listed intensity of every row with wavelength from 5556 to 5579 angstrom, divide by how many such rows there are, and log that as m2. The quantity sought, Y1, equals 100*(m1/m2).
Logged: 104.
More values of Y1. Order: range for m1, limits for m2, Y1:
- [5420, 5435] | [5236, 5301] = 104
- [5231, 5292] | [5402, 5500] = 95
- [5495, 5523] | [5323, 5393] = 103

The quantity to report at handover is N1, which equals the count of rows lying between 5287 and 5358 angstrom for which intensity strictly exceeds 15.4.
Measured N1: 24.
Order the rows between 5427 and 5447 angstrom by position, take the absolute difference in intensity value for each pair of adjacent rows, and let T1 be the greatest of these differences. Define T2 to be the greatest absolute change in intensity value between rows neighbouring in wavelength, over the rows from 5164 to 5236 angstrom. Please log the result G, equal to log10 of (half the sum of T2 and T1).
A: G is -0.05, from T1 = 0.30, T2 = 1.49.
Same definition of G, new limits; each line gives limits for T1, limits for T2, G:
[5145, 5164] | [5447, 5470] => -0.15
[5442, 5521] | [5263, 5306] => -0.10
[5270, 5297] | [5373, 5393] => -0.10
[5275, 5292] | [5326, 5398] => -0.07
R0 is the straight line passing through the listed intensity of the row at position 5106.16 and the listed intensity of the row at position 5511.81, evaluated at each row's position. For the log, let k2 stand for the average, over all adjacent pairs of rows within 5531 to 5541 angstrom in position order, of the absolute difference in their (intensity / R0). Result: 0.011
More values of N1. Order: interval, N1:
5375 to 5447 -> 27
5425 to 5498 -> 29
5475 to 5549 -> 29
